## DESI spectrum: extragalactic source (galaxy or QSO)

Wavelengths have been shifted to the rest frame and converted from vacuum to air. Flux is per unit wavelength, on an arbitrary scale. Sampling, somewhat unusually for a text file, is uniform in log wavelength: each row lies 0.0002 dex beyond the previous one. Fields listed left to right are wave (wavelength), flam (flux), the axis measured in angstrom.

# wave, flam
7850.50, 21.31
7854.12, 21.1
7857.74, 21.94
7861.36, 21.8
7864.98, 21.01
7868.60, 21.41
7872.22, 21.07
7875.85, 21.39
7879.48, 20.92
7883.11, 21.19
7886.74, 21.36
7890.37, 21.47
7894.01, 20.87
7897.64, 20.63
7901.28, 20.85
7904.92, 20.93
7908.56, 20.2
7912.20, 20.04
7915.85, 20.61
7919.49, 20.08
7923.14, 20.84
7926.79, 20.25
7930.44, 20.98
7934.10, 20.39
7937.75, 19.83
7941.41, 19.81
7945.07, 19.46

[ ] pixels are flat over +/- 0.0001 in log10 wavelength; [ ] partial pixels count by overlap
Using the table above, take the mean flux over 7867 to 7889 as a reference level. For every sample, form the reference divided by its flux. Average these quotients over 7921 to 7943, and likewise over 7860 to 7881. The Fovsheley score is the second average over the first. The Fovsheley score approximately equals 0.96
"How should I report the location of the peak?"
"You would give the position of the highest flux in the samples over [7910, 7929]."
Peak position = 7923.14 angstrom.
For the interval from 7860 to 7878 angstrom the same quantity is 7861.36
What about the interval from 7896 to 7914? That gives 7904.92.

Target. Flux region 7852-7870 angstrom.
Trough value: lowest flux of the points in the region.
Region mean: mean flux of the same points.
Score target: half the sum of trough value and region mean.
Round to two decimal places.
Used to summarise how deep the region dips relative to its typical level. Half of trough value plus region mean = 21.23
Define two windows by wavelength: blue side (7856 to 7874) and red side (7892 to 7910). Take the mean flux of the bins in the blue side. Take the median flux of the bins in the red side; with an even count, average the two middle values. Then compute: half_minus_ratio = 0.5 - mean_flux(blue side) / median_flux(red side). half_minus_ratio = -0.53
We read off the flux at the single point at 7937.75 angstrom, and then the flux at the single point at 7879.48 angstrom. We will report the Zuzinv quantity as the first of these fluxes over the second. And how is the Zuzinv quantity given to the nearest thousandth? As 0.948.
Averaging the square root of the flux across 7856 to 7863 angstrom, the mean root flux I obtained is 4.68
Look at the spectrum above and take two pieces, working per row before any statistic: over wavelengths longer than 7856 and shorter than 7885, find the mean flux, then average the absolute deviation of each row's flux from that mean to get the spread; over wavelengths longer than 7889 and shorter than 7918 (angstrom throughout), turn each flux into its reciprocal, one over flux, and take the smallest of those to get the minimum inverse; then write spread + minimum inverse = 0.34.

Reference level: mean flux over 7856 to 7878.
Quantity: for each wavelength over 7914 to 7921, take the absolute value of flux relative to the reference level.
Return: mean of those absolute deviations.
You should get 1.1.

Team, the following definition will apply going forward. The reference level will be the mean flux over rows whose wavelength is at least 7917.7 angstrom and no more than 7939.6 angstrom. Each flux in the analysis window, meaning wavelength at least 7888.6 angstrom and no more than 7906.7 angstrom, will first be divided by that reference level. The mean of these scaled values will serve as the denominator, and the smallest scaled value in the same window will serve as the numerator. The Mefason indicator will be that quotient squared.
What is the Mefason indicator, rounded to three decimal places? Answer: 0.970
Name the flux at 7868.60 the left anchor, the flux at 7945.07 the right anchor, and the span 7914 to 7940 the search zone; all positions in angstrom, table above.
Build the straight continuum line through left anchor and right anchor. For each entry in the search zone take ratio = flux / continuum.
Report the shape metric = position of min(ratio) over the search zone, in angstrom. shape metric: 7919.49 angstrom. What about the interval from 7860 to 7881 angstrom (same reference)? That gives 7864.98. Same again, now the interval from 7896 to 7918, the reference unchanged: 7912.20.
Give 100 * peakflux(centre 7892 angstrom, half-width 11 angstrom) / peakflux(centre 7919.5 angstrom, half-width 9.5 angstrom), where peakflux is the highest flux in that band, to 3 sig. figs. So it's 103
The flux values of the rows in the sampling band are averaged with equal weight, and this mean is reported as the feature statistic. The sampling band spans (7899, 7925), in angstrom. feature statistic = 20.5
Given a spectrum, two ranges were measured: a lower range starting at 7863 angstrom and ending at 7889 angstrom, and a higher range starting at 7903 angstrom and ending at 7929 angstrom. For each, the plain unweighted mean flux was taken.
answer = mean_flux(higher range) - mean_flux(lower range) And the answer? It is -0.77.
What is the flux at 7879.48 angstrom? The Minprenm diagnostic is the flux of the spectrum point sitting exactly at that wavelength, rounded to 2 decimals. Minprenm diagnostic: 20.92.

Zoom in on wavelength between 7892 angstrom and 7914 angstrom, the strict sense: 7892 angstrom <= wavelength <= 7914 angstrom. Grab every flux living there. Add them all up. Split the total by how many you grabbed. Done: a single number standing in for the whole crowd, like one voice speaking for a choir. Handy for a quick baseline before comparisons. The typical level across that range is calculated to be 20.6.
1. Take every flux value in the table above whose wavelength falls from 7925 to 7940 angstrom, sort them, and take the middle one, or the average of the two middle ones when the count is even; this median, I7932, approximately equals 20.3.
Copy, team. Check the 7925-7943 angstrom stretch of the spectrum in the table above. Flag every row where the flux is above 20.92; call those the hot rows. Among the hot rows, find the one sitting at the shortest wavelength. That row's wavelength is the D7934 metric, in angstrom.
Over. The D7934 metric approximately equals 7930.44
